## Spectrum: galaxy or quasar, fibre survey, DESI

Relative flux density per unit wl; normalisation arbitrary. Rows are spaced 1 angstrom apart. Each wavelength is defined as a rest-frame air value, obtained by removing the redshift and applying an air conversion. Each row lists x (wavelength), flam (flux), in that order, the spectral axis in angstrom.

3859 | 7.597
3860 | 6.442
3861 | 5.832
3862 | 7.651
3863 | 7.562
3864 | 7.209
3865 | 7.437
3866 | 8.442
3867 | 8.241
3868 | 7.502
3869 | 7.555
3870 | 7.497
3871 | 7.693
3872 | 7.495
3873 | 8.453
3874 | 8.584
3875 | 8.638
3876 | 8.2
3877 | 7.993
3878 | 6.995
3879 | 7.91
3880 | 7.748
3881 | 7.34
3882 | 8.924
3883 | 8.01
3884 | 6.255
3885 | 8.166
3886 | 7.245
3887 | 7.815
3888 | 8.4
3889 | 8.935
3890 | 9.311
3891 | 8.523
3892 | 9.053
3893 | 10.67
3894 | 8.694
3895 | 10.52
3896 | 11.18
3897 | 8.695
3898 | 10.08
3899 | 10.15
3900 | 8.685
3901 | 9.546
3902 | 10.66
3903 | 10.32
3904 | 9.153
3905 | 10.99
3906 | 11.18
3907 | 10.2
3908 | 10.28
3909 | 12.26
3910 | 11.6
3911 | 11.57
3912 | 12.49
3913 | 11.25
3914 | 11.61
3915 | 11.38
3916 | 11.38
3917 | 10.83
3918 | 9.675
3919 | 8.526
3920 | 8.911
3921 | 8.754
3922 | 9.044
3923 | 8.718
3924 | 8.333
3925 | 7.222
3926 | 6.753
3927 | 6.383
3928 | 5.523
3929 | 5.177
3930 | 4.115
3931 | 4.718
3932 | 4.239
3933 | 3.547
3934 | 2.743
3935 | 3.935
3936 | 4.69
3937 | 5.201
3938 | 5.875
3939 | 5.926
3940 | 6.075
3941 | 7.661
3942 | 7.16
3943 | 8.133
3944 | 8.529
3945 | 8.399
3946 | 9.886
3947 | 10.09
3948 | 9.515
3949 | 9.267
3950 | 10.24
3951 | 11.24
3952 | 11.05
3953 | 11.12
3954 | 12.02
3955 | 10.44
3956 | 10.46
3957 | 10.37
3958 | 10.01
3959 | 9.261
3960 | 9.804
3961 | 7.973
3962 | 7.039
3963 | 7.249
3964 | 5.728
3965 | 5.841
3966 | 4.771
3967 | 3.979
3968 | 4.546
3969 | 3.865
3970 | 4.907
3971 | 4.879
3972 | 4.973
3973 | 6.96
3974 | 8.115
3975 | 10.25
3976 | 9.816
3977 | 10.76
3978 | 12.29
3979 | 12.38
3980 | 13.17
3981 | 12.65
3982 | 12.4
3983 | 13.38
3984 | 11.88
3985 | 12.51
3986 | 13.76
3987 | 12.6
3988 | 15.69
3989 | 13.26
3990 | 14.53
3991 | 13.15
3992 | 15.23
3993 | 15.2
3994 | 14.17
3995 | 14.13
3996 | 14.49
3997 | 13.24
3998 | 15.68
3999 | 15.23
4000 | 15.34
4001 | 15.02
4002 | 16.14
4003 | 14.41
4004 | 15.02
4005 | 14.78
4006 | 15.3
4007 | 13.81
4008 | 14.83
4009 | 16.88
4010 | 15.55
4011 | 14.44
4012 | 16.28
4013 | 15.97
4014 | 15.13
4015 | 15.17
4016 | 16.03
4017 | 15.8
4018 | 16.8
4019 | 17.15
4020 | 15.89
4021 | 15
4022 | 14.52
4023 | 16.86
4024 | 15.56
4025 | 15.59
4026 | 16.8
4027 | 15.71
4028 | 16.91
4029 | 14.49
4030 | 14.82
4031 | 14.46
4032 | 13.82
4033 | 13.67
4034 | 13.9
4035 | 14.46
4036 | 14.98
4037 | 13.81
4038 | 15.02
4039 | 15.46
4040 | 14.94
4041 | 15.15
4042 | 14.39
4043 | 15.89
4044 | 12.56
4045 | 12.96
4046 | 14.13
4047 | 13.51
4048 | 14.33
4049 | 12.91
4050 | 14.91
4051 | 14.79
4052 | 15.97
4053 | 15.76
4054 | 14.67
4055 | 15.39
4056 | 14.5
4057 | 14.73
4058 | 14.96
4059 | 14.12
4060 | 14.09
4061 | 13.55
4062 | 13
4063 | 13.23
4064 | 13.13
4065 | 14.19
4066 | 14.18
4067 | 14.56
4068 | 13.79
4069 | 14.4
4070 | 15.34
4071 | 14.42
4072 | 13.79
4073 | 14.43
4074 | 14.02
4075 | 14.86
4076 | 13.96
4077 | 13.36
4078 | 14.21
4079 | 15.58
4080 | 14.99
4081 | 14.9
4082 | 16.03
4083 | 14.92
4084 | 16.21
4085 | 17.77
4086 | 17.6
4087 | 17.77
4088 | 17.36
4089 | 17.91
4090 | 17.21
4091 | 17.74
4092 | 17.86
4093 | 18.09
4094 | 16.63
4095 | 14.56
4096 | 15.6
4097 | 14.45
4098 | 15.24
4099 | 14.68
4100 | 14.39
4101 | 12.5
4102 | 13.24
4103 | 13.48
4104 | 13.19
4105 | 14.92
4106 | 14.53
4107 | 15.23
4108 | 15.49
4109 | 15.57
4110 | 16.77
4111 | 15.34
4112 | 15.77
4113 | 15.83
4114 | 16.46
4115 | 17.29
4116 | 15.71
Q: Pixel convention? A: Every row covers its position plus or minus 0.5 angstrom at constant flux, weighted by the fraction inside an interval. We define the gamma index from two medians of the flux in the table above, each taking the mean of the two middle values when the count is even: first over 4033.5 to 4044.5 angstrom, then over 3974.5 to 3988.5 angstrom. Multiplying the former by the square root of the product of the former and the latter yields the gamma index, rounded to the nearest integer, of 204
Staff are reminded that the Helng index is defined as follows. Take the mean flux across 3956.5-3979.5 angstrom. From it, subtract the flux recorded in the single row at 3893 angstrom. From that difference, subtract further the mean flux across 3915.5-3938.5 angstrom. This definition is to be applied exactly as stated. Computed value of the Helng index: -10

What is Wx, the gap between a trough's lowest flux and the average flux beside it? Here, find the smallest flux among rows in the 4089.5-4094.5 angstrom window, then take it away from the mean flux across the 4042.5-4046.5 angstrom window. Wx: -2.7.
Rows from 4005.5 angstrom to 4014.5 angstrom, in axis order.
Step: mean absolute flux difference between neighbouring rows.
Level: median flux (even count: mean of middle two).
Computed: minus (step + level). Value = -16.5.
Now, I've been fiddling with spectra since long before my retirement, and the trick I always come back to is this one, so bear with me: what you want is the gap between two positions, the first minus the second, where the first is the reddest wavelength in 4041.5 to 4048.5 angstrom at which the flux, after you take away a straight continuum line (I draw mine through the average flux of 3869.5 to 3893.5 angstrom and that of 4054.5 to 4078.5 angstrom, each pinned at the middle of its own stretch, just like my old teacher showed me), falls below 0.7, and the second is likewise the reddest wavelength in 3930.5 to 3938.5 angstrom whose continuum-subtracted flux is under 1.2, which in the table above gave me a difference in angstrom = 109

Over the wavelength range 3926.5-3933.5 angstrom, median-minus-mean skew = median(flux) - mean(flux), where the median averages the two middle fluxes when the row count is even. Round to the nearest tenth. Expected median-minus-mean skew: -0.1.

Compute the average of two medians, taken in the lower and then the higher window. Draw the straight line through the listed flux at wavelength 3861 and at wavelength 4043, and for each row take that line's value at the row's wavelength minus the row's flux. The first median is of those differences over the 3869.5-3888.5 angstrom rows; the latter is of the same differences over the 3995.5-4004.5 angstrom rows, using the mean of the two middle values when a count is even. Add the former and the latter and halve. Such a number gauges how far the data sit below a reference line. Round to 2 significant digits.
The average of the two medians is -1.3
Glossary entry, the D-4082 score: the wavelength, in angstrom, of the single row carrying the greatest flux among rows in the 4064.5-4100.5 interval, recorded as 4093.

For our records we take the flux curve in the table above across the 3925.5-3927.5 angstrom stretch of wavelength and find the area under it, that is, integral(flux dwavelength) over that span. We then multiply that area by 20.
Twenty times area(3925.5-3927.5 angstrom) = 263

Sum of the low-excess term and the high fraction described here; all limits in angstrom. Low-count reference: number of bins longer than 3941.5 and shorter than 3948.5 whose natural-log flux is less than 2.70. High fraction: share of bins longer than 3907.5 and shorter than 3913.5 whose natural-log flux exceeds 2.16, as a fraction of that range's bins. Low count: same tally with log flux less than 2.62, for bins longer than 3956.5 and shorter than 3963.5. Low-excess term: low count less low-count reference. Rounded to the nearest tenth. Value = 1.0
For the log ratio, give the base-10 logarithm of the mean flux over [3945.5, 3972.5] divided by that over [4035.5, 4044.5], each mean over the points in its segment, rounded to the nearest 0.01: -0.25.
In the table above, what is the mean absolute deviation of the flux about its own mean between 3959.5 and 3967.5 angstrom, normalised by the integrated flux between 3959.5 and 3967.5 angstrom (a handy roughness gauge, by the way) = 0.028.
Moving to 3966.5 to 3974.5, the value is 0.027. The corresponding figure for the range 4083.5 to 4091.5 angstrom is 0.003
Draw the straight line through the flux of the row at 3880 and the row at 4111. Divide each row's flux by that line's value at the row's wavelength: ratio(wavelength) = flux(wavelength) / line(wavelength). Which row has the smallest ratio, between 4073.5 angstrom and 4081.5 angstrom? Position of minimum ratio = 4077 angstrom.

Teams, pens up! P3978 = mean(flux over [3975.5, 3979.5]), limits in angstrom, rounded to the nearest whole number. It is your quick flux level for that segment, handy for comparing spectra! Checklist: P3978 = 11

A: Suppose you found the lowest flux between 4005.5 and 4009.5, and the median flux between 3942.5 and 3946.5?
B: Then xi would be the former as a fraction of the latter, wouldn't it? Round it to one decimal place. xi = 1.6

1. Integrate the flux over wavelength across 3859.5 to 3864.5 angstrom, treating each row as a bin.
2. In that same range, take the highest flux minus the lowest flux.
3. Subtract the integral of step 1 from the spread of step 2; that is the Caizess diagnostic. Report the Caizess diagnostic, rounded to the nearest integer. -33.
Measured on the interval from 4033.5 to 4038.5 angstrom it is -71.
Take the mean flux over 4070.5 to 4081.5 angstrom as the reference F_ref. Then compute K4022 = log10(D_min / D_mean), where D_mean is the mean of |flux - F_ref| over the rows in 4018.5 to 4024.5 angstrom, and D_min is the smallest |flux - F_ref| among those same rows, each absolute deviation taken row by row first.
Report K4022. -1.1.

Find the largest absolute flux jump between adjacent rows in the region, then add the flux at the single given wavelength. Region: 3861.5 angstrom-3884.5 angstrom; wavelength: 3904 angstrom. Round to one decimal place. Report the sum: 10.9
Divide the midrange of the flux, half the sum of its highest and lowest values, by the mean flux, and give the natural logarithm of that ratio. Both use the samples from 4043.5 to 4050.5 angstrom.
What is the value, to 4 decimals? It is 0.0087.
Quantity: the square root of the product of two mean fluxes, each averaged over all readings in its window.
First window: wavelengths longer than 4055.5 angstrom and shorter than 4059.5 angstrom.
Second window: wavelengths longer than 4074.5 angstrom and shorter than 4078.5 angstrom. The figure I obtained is 14.3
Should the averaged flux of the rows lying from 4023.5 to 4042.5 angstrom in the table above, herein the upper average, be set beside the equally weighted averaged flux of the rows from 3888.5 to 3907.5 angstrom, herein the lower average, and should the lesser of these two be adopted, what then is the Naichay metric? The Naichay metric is 9.8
